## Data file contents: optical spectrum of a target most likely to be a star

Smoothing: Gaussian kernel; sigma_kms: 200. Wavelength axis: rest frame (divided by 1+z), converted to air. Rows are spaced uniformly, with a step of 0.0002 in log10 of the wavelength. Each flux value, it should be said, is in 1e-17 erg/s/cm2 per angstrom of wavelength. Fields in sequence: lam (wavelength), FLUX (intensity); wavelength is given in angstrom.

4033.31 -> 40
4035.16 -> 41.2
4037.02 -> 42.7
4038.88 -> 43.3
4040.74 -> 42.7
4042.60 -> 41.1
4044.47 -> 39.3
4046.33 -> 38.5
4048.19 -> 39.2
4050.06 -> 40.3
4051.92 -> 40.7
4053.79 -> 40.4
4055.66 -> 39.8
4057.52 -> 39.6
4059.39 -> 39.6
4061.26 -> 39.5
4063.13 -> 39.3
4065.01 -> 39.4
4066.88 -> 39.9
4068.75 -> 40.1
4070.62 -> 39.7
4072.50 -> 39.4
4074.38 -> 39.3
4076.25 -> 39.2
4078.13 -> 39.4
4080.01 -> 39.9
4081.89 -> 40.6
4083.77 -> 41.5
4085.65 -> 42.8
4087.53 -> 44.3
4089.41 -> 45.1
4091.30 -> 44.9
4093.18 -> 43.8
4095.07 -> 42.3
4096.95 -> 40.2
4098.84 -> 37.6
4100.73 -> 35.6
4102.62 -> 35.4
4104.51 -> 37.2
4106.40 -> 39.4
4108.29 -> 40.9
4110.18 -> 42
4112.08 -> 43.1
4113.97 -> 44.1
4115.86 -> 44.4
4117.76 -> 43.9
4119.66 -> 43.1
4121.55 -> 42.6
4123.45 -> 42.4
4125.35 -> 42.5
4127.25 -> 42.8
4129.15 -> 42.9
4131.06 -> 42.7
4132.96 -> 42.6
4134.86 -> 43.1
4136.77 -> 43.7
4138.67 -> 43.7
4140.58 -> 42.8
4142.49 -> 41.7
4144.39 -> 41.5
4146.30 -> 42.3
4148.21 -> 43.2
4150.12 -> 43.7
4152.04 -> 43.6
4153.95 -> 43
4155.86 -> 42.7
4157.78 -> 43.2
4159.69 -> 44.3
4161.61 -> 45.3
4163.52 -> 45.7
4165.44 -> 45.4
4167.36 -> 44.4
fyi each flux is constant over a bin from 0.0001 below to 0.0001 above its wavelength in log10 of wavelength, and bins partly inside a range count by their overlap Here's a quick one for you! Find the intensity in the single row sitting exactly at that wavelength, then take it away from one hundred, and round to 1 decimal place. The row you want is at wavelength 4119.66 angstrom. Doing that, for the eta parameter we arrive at 56.9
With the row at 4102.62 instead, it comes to 64.6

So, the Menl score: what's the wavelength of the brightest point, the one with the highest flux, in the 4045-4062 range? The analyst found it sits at 4051.92 angstrom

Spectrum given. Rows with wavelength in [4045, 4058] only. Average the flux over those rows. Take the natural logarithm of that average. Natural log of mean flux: 3.68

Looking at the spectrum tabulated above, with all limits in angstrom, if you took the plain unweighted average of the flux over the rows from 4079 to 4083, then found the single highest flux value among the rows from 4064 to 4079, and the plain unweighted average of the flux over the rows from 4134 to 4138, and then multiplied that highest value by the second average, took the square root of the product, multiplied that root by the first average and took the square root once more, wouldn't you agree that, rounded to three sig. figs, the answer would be 41.0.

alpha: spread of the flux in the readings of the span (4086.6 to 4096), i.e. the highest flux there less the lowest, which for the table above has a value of 2.8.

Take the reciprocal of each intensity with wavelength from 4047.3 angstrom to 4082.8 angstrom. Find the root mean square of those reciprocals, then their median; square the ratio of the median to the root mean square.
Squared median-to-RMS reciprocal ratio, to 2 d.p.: 1.01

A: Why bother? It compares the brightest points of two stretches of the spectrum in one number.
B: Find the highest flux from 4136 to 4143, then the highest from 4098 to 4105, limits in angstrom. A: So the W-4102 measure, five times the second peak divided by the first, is 4.30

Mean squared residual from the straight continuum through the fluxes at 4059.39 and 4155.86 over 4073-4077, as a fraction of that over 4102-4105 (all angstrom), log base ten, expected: -1.5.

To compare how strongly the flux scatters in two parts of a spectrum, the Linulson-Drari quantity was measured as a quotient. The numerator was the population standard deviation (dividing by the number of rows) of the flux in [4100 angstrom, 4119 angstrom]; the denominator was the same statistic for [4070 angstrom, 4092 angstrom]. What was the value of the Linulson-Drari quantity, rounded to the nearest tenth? 1.5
